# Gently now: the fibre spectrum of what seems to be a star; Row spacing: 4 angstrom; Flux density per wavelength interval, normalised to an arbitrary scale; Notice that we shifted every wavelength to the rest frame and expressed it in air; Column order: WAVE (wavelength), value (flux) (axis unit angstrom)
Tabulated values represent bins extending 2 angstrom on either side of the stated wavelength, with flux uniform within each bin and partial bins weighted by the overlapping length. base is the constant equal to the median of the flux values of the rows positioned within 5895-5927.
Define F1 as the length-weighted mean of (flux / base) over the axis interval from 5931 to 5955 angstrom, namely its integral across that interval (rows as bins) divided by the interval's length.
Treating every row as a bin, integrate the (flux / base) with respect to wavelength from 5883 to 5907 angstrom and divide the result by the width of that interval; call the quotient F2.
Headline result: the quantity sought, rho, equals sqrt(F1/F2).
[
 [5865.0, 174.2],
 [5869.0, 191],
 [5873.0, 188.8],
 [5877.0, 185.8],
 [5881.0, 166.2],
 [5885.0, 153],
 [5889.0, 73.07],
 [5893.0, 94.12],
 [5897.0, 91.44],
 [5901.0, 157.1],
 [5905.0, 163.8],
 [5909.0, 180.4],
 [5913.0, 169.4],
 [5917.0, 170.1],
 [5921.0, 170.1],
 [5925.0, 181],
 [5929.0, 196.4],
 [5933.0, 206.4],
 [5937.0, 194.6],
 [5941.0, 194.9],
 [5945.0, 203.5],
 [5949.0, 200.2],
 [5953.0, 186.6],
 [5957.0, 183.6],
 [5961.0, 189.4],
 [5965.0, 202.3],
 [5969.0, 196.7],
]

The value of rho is 1.27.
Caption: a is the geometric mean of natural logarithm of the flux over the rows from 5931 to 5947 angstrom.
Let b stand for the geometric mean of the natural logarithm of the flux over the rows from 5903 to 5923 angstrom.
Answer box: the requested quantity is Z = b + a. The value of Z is 10.4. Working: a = 5.30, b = 5.1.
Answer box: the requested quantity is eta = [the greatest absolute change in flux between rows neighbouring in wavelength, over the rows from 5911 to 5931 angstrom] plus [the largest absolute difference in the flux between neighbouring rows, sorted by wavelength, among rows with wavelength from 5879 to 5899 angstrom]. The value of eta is 95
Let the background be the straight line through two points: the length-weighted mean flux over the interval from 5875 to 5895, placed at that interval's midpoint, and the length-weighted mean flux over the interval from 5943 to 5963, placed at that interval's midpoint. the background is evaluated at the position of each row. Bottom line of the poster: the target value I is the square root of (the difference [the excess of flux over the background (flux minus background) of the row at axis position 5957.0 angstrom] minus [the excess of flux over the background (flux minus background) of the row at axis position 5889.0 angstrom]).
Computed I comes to 7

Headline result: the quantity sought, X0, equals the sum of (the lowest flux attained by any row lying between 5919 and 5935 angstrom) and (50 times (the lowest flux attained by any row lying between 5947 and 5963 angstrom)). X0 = 9350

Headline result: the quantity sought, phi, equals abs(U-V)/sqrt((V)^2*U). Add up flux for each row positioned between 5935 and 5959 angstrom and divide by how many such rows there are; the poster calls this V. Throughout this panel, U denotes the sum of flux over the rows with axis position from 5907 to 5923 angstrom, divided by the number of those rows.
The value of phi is 0.008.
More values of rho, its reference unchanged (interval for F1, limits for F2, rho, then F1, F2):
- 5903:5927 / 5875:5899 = 1.16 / 1.02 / 0.75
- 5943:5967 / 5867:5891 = 1.10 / 1.14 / 0.94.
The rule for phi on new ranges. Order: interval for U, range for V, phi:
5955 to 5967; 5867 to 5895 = 0.020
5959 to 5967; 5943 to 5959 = 0.001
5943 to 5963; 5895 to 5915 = 0.019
